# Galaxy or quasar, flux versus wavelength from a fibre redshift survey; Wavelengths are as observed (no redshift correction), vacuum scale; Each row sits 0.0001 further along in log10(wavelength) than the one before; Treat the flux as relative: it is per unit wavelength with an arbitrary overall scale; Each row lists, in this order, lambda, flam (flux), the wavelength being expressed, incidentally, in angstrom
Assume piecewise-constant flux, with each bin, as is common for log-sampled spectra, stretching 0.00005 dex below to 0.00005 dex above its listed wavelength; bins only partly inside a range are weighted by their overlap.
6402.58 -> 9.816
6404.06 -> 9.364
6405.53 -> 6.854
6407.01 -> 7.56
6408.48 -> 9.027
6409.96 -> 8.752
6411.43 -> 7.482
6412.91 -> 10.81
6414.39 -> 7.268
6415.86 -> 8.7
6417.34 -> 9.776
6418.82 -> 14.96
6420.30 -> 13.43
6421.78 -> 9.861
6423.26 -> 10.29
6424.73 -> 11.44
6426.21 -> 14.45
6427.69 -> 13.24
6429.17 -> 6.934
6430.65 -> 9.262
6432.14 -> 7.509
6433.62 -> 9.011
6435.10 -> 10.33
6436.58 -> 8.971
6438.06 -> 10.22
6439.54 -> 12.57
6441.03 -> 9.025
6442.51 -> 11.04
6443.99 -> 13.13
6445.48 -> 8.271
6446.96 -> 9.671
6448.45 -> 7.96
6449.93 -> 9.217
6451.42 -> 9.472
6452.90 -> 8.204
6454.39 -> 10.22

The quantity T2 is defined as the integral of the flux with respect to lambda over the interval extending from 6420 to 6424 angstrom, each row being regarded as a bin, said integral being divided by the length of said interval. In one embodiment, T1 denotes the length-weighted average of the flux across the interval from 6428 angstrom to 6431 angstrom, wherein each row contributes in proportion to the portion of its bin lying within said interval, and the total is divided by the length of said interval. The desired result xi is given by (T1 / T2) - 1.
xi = -0.21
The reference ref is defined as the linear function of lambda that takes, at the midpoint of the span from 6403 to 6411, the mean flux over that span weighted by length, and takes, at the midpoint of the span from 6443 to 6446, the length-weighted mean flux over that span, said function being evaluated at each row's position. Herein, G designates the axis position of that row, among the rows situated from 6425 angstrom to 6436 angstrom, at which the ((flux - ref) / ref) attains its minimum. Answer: 6429.17 angstrom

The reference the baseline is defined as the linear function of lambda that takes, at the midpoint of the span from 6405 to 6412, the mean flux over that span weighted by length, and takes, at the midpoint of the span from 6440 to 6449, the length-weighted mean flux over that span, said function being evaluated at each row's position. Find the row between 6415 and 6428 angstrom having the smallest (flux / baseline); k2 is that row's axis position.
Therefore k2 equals 6415.86 angstrom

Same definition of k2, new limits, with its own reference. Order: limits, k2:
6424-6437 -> 6429.17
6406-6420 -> 6414.39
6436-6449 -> 6448.45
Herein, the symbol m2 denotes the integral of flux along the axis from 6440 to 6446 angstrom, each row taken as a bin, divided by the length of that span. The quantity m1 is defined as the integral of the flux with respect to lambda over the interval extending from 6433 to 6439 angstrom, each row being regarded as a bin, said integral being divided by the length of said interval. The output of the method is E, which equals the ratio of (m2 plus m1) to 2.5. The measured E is 8.1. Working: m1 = 9.76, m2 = 10.5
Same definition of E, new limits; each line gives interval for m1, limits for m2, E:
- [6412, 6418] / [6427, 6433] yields 7.3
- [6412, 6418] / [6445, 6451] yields 7.2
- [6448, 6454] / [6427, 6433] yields 7.2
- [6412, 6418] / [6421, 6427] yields 8.3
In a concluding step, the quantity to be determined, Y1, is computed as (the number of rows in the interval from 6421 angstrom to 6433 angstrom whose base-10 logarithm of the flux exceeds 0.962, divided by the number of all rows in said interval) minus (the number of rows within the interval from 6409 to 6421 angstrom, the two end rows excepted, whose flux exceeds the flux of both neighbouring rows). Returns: -1.25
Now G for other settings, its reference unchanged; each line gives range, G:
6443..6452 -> 6448.45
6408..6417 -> 6414.39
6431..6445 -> 6432.14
